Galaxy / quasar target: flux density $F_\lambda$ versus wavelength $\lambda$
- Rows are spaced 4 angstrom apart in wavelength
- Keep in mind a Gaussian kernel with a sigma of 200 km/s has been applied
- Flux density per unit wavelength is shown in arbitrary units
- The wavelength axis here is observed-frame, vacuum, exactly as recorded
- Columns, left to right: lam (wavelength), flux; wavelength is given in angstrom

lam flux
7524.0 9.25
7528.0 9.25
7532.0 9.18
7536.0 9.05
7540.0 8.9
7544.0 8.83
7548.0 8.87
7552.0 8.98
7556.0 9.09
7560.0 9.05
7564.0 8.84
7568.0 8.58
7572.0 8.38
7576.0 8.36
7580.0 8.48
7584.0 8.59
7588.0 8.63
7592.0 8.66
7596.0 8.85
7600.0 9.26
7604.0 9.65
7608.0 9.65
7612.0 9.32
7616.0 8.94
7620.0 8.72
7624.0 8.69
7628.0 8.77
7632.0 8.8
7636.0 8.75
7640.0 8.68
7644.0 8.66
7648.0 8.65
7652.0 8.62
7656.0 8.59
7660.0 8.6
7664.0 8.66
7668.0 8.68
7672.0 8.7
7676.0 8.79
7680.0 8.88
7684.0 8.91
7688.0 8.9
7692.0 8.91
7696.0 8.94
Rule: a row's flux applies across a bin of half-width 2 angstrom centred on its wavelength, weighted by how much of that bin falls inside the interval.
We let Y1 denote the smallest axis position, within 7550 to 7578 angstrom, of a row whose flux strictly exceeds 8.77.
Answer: 7552.0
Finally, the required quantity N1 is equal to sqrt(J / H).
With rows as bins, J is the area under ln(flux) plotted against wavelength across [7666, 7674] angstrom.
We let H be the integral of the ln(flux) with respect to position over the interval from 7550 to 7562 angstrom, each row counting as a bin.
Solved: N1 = 0.81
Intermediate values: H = 26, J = 17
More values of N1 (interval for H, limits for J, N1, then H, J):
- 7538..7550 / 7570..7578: 0.81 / 26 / 17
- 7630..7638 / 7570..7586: 1.40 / 17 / 34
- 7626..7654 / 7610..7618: 0.54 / 61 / 18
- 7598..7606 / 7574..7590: 1.38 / 18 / 34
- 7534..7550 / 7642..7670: 1.31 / 35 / 60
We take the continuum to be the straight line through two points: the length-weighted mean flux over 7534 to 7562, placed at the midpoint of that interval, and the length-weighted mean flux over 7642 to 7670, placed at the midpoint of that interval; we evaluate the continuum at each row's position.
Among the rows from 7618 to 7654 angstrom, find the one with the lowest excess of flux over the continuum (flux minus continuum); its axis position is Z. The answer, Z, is 7624.0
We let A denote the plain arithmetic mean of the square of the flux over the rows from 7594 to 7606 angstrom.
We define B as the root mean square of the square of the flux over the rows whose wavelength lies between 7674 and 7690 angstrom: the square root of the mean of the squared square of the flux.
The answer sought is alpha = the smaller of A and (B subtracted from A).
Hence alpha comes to 7.0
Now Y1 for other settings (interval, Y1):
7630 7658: 7632.0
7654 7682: 7676.0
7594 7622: 7596.0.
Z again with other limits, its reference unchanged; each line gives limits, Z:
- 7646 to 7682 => 7656.0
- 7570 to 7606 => 7576.0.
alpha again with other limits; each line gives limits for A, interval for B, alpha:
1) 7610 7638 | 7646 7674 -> 3.8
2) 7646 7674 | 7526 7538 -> -9.2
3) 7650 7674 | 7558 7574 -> -1.4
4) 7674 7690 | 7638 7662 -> 4.1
